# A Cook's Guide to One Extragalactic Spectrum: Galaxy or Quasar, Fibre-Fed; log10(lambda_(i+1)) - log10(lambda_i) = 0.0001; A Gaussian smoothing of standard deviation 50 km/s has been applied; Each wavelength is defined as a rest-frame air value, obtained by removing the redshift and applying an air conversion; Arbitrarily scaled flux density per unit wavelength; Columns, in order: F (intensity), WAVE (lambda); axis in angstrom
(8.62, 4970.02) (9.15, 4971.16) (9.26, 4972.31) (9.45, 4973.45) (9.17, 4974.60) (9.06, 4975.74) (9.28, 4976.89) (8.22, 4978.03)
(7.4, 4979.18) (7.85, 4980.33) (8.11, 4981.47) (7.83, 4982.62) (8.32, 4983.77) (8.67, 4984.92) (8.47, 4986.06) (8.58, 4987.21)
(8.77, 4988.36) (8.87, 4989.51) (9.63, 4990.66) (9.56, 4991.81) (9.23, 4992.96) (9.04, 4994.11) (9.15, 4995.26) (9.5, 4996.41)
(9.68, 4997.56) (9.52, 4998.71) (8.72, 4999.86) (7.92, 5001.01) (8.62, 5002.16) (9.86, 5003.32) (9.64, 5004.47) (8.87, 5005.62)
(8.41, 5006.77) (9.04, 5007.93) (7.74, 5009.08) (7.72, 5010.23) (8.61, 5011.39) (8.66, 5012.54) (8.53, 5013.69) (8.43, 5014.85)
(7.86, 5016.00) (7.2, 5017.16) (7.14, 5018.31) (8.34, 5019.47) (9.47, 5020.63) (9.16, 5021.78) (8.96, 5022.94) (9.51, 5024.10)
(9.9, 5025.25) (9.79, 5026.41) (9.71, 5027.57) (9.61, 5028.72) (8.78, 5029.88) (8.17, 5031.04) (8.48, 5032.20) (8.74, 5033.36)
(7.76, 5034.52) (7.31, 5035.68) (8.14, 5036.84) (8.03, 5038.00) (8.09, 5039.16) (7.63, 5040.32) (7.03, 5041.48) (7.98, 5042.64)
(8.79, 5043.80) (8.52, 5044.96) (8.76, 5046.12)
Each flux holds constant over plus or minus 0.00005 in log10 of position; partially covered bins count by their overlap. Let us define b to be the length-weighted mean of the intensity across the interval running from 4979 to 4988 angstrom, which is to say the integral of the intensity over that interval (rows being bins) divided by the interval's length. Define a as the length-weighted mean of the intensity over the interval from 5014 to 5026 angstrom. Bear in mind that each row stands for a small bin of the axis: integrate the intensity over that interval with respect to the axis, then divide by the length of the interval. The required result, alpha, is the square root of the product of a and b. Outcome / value 8.4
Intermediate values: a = 8.6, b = 8.20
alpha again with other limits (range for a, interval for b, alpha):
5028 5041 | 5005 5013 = 8.3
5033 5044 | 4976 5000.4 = 8.3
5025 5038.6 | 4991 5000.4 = 9.0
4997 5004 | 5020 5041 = 8.9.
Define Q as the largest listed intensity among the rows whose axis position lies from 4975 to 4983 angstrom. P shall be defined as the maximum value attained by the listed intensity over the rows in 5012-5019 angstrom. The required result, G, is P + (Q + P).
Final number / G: 26.6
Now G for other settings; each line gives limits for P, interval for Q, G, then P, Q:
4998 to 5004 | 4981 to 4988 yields 28.4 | 9.86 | 8.67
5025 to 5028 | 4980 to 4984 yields 28.1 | 9.9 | 8.32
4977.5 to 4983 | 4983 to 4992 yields 26.1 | 8.22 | 9.63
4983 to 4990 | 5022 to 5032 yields 27.6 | 8.87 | 9.9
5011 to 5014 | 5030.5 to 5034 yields 26.1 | 8.66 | 8.74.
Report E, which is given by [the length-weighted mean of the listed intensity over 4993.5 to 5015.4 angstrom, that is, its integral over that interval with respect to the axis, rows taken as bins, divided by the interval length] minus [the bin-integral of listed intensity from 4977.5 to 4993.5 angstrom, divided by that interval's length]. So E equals 0.3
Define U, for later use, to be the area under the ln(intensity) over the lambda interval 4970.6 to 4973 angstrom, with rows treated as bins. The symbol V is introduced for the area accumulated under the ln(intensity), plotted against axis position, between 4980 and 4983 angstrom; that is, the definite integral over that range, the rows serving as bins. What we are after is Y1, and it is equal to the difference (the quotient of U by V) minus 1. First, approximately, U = 5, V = 6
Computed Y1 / -0.1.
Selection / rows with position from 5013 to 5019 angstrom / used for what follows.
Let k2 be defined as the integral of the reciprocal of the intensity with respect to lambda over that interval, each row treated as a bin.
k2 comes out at 0.77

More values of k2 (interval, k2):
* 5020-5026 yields 0.64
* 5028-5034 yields 0.69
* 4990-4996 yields 0.64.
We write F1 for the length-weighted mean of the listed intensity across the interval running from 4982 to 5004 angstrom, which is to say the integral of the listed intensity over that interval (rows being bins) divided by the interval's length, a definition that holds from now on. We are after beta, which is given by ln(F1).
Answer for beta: 2.19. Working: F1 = 8.94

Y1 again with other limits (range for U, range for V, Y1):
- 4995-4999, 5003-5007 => 0.0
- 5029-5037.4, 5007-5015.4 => 0.0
